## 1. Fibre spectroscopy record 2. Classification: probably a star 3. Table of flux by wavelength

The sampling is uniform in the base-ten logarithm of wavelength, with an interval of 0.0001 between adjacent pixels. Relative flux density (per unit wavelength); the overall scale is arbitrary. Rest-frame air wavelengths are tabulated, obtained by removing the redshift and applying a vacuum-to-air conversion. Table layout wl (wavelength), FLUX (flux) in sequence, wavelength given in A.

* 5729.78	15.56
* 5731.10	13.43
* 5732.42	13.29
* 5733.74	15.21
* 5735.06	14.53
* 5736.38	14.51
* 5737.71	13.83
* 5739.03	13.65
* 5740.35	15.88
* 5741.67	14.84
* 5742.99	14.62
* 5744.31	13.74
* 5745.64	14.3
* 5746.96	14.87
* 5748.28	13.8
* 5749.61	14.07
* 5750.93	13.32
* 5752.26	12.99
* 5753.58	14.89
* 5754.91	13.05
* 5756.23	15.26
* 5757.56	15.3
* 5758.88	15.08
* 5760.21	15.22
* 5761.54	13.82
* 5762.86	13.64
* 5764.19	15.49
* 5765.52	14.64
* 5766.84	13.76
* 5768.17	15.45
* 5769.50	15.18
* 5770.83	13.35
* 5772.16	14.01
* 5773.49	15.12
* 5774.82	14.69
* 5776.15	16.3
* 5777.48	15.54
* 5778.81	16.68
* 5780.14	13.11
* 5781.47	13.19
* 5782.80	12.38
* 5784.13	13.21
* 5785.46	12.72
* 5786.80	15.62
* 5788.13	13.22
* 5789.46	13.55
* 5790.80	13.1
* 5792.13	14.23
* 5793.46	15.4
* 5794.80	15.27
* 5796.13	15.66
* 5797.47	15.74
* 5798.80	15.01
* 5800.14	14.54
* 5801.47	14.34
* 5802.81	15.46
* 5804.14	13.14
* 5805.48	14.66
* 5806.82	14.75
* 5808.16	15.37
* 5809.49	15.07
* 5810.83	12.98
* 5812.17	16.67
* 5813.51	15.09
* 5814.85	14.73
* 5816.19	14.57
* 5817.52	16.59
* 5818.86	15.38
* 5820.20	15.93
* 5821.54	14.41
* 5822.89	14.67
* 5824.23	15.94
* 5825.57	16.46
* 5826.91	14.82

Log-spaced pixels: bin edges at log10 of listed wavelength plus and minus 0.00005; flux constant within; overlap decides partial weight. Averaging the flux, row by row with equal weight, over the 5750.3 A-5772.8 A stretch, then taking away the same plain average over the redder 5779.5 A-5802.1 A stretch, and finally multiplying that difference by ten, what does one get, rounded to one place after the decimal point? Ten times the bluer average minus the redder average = 2.4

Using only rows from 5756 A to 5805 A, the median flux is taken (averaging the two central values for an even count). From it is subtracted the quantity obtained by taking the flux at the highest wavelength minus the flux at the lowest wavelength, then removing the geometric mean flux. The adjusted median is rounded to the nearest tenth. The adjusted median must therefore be 31.3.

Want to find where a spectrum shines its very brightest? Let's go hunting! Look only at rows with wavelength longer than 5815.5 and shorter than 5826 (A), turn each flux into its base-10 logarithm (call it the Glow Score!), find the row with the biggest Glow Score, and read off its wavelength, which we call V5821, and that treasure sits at 5817.52 A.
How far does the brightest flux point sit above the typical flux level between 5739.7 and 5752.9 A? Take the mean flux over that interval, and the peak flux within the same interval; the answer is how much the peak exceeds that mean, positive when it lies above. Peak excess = 1.6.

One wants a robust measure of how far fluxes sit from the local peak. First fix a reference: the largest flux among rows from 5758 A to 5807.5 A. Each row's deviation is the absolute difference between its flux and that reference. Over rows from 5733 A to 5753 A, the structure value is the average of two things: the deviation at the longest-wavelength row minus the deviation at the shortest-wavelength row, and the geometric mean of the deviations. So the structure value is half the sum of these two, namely 2.2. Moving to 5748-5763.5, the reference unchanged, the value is 1.2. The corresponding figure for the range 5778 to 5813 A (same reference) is 0.0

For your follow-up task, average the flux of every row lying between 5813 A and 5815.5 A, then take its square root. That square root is 3.86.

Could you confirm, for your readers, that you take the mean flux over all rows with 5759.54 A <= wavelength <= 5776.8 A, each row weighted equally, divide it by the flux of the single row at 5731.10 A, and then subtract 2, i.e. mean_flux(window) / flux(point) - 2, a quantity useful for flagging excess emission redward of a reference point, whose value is -0.91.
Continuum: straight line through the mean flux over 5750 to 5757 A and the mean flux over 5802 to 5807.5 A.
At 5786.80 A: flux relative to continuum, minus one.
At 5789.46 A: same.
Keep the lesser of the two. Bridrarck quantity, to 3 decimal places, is -0.054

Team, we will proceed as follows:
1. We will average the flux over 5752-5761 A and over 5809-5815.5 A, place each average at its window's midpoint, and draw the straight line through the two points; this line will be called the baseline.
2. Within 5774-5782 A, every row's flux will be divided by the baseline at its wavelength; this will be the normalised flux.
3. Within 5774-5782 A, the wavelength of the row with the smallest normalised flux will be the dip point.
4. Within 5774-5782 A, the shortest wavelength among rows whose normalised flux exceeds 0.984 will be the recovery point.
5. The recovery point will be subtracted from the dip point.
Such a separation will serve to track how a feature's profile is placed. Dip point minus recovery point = 5.3 A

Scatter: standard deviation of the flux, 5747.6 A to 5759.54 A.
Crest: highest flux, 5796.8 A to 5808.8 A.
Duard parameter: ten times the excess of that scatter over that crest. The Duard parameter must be -148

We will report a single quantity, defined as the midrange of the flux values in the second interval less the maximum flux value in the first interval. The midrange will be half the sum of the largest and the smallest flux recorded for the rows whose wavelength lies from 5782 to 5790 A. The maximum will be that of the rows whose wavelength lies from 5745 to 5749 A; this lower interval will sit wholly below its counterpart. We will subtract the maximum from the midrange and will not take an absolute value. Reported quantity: -0.87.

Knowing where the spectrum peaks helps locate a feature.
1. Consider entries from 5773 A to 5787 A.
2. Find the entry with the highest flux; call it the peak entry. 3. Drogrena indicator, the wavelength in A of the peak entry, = 5778.81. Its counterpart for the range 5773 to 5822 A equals 5778.81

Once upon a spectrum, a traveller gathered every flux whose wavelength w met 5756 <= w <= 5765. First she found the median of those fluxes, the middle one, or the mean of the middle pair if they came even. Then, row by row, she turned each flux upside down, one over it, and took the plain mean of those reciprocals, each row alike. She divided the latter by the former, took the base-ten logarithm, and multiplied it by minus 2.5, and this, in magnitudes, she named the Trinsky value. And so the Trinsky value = 5.88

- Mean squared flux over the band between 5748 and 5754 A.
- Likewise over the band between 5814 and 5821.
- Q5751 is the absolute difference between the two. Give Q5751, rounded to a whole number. 48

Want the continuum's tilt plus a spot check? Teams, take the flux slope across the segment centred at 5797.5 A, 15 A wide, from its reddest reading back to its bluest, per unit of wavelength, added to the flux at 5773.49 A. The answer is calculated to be 15.1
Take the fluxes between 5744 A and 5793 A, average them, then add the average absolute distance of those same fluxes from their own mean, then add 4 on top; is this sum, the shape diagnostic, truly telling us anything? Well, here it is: 19.2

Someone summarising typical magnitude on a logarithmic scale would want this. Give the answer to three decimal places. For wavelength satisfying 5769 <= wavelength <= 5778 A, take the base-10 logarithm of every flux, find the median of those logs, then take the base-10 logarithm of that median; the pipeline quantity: 0.072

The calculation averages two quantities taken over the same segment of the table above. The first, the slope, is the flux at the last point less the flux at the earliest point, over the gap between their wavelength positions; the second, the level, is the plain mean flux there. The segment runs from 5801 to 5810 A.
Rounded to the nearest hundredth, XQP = 7.39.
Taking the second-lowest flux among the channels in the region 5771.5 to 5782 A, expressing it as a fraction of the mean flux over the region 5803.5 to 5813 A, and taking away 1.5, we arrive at -0.600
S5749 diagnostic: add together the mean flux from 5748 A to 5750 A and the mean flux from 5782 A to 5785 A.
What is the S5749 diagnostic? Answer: 26.7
